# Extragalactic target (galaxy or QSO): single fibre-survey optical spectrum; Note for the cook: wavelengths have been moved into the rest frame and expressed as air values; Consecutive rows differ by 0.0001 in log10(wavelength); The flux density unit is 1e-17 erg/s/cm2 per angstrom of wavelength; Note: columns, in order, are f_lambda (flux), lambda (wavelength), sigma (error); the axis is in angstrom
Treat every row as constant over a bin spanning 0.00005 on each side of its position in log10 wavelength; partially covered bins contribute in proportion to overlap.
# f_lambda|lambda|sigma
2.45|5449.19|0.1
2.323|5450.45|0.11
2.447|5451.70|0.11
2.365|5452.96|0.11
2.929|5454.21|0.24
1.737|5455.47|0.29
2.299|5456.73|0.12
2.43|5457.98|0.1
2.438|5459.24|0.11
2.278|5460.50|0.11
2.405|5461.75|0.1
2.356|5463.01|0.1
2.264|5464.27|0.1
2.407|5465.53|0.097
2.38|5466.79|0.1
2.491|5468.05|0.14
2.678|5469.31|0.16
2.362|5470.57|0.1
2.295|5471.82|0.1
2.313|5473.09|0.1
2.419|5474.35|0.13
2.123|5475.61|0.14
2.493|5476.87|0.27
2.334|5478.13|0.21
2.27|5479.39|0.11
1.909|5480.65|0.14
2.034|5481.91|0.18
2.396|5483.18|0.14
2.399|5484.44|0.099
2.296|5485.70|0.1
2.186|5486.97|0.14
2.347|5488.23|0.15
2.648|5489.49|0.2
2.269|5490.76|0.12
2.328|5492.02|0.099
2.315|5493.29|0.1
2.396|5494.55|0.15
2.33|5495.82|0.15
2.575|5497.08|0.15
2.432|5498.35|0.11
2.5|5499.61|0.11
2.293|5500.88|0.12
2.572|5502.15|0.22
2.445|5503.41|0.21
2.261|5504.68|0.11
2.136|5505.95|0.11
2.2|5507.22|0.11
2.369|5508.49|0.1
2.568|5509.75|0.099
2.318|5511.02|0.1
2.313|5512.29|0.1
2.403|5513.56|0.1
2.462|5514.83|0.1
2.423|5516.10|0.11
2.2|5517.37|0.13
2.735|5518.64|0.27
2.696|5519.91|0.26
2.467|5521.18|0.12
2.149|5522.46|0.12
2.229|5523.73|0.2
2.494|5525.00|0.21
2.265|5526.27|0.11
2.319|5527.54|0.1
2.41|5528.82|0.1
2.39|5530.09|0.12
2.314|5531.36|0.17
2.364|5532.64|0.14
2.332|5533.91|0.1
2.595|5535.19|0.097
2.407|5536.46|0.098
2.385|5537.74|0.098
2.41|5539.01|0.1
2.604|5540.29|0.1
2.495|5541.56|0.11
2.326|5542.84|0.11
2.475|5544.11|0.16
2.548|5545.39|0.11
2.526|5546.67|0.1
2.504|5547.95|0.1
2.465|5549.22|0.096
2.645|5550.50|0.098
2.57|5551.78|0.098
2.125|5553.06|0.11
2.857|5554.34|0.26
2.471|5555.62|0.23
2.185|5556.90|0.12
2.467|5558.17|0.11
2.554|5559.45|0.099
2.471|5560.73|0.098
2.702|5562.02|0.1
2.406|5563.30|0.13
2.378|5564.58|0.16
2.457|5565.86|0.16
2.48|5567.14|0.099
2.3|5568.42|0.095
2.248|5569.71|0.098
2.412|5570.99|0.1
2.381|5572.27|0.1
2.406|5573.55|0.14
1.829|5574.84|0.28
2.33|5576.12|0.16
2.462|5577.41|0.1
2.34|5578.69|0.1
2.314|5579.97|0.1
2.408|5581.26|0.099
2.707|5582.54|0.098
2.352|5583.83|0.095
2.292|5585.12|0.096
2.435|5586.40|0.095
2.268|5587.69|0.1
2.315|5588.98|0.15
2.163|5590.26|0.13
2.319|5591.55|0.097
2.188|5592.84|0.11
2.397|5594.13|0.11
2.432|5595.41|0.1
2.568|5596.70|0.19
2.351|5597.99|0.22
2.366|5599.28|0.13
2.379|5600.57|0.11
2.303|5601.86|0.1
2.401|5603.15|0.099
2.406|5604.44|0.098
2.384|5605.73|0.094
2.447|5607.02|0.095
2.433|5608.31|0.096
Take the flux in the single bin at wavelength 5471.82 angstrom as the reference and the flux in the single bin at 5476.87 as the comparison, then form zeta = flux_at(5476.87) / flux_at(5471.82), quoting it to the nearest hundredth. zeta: 1.09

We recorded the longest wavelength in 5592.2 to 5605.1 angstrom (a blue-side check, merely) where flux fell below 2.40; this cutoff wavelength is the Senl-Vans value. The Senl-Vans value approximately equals 5601.86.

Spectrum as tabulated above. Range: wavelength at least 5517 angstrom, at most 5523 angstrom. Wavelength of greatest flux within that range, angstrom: 5518.64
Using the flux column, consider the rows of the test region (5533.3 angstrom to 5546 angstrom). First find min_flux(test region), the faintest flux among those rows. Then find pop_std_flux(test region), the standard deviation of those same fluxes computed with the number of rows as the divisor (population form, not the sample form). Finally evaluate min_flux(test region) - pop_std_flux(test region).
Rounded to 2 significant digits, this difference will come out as 2.2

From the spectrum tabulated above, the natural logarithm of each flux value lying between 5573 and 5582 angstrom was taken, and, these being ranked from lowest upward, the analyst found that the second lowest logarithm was 0.839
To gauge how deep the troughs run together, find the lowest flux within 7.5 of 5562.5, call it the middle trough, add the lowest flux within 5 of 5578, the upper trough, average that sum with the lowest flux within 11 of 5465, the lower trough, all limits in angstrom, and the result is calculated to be 2.88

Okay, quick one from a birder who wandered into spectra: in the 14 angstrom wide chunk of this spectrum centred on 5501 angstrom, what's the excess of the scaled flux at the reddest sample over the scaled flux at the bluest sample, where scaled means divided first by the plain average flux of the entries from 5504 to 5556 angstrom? -0.08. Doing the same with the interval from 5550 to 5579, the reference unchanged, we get -0.13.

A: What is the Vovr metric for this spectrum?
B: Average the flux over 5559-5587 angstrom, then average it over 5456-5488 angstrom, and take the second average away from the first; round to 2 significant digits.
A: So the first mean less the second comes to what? 0.064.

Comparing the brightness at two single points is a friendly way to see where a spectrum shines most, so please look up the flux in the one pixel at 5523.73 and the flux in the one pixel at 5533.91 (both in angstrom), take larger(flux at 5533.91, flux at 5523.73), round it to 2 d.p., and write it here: 2.33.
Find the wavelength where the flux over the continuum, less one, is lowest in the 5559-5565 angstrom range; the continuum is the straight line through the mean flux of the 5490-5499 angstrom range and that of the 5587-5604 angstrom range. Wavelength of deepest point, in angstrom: 5564.58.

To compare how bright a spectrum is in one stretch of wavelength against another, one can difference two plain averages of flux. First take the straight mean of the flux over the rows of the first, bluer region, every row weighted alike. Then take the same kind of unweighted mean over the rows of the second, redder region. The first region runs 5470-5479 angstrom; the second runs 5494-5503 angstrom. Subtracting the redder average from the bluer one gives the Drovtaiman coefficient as -0.11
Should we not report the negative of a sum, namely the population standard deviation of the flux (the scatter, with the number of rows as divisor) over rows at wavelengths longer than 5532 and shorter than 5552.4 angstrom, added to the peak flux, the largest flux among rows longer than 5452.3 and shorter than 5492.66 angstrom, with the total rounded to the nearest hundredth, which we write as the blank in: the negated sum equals -3.03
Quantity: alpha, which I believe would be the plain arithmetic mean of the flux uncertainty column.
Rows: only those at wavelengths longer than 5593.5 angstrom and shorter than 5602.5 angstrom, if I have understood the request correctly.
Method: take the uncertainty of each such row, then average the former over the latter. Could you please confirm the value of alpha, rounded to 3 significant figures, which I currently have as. 0.137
